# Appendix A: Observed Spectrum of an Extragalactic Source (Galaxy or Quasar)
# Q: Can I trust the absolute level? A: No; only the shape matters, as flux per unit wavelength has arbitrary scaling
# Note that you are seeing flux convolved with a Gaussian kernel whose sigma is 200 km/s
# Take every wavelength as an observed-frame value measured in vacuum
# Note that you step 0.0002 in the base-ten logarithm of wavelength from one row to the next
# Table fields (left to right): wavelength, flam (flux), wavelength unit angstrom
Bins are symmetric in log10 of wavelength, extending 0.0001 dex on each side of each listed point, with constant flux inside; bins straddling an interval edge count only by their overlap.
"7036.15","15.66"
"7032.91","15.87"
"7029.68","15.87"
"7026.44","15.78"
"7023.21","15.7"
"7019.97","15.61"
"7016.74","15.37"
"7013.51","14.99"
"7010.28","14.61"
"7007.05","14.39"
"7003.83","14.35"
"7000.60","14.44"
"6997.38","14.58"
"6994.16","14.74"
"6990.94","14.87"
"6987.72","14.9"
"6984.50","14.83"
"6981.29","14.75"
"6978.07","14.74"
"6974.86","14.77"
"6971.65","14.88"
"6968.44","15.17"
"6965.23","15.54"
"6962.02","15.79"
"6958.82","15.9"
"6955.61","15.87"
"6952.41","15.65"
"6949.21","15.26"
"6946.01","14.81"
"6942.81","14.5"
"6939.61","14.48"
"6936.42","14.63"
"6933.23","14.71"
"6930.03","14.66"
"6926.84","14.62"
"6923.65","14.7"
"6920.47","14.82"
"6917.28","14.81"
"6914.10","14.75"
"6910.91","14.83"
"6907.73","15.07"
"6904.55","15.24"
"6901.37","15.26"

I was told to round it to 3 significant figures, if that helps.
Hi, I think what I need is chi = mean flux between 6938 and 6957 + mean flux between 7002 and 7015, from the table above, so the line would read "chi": 29.7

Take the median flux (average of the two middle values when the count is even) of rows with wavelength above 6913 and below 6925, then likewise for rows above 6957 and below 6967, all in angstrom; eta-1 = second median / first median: 1.07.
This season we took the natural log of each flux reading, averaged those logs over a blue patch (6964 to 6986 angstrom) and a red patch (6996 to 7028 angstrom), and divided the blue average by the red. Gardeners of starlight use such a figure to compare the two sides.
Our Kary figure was 1.00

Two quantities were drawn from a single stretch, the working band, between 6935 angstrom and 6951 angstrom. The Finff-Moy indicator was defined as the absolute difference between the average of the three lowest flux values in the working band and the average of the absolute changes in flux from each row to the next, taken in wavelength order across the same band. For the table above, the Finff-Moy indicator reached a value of 14.3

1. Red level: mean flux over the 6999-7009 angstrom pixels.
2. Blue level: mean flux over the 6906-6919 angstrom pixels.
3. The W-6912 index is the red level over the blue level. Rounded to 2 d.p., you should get 0.97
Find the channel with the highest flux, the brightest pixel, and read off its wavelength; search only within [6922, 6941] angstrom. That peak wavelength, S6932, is 6933.23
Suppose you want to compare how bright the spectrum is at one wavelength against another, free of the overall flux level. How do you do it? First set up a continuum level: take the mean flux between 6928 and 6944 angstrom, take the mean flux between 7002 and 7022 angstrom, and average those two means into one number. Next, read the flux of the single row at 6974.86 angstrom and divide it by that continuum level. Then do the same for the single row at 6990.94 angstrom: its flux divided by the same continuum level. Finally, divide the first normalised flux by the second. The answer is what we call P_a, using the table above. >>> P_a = 0.99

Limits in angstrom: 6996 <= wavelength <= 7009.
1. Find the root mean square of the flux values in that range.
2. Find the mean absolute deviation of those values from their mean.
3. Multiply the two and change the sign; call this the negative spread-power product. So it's -1.0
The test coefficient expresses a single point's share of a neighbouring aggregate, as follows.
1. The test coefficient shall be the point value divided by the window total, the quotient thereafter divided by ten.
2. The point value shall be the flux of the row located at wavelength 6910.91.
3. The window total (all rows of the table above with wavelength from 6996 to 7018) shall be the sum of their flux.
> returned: 0.014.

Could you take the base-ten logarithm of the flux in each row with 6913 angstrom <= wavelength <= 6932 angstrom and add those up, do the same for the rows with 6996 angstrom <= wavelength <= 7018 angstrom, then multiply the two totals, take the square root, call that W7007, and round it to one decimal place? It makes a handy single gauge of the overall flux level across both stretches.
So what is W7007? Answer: 7.6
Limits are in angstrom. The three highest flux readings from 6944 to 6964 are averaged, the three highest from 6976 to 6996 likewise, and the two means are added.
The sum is 30.7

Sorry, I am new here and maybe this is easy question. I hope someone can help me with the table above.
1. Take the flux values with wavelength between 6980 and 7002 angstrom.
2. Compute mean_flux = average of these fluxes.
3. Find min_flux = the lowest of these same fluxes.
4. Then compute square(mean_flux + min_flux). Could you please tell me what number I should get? 851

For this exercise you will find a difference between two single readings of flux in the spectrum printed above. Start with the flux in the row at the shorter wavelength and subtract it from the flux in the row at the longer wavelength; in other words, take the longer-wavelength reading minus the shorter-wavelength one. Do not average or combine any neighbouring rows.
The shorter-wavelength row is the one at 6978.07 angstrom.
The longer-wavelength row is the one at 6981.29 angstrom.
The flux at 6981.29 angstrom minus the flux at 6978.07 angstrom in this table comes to 0.0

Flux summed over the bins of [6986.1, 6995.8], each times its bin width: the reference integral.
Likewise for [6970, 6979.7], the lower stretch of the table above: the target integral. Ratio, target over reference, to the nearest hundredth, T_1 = 1.00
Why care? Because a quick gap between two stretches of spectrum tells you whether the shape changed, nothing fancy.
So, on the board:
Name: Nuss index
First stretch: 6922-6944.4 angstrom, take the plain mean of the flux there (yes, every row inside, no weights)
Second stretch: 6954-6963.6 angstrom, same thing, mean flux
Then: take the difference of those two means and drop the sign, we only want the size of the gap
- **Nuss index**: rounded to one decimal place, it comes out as 1.2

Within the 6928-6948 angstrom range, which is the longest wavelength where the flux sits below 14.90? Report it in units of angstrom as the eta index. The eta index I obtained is 6946.01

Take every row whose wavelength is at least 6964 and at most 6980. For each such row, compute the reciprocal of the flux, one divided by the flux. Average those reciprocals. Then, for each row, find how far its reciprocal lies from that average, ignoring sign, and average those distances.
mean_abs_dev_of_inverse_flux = 0.0012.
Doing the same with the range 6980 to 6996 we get 0.0003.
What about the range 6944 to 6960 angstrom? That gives 0.0016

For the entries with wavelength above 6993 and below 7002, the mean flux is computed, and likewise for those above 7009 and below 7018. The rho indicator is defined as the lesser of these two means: 14.59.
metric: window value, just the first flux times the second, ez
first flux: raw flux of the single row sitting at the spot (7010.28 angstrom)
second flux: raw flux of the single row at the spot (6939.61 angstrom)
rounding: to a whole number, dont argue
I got 212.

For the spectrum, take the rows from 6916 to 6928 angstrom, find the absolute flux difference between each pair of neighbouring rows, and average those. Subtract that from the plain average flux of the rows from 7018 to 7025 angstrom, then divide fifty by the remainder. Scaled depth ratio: 3.21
